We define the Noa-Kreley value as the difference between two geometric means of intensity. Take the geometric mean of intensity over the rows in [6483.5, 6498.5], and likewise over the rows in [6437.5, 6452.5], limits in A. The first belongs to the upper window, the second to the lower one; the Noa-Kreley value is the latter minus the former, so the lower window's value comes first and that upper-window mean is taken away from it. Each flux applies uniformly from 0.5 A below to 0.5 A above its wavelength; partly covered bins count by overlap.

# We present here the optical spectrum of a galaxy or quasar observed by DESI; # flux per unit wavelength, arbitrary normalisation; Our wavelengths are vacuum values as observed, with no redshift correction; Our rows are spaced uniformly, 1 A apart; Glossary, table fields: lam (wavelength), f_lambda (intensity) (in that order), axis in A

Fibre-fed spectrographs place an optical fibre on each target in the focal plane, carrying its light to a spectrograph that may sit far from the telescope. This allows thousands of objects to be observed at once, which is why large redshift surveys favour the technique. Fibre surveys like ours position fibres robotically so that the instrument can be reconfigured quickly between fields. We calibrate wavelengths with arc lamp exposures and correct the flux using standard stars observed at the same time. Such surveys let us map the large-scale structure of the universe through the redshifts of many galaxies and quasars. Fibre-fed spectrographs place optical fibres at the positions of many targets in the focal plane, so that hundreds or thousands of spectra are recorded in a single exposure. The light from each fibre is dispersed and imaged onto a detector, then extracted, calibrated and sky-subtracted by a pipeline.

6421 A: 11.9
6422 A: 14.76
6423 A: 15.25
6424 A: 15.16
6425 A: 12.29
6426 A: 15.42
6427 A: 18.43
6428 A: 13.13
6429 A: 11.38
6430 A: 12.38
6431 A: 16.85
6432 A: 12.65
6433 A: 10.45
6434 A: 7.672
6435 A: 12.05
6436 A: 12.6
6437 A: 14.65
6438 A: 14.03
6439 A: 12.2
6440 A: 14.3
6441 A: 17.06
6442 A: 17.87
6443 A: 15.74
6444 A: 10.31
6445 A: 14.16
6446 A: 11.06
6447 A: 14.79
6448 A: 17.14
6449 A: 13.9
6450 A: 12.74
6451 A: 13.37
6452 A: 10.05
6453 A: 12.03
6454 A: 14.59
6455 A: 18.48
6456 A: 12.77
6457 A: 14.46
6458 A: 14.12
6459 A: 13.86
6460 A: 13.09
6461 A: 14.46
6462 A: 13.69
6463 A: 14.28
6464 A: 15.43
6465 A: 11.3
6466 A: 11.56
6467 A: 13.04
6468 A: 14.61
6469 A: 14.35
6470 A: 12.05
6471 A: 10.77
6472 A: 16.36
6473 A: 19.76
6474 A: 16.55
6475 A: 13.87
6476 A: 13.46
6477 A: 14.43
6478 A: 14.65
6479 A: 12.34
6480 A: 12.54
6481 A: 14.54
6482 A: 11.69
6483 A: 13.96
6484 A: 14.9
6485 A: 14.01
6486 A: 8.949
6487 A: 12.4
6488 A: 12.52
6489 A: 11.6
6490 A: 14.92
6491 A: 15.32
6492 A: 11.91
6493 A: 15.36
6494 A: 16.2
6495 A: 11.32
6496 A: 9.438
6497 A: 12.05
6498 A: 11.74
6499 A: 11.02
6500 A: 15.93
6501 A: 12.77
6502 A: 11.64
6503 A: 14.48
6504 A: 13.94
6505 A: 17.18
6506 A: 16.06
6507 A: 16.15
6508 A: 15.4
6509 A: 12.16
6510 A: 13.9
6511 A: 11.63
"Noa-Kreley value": 1.1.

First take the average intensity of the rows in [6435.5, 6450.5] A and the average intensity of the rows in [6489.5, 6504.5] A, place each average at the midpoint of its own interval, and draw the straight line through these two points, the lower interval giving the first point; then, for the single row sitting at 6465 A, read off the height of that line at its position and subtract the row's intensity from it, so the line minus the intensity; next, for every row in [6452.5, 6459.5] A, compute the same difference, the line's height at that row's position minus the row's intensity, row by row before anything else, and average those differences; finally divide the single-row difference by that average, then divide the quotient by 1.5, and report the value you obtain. -4.2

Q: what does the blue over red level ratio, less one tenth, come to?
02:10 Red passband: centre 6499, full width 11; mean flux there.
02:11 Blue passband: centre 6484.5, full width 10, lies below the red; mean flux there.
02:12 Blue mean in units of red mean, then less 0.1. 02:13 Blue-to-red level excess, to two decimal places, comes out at 0.89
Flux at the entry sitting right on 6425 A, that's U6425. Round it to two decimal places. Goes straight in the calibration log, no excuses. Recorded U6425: 12.29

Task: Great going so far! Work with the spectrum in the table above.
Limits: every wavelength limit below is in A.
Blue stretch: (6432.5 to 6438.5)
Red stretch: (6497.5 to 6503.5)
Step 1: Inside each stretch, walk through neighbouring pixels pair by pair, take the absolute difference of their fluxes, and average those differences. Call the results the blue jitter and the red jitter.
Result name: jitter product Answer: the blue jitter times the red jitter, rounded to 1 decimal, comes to 5.3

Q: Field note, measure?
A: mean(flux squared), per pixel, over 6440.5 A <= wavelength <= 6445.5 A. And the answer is 233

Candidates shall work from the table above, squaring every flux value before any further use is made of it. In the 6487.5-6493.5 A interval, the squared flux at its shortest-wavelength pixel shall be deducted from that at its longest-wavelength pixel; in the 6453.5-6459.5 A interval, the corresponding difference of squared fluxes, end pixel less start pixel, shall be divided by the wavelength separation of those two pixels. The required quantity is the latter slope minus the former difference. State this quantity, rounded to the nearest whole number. -83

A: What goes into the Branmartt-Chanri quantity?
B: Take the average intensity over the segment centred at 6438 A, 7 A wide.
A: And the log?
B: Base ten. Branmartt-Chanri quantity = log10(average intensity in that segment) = 1.14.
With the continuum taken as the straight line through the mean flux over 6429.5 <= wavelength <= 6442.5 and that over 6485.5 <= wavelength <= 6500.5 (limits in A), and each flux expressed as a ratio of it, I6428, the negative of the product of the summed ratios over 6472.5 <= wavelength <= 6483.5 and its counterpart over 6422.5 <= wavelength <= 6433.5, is -138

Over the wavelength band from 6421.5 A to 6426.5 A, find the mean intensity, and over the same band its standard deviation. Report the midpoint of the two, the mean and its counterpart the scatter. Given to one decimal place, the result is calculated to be 7.9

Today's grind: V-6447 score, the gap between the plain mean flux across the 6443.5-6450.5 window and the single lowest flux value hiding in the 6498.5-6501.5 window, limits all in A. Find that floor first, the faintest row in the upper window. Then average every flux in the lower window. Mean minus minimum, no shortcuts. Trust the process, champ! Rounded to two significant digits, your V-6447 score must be 2.4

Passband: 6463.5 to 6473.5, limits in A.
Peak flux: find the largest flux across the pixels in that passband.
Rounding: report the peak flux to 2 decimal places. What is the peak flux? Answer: 19.76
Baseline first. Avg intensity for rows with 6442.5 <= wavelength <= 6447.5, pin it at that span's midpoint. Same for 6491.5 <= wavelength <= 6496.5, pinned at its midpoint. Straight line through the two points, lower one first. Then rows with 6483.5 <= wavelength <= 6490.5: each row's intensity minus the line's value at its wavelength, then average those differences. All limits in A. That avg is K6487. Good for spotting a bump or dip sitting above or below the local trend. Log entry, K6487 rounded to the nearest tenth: -0.1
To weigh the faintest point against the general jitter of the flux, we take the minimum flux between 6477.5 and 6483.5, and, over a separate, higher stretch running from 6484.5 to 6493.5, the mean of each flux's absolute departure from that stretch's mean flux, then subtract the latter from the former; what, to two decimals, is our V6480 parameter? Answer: 10.00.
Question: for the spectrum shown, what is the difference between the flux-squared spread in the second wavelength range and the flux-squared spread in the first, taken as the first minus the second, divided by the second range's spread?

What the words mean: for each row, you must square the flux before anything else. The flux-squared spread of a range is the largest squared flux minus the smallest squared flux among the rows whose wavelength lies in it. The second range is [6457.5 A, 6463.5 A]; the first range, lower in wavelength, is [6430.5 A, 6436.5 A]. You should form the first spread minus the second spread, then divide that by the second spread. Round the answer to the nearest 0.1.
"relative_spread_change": 5.0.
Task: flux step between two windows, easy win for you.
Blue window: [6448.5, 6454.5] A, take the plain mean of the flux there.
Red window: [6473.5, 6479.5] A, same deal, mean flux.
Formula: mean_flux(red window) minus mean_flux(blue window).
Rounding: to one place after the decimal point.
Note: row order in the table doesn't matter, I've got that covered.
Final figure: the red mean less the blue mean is 1.4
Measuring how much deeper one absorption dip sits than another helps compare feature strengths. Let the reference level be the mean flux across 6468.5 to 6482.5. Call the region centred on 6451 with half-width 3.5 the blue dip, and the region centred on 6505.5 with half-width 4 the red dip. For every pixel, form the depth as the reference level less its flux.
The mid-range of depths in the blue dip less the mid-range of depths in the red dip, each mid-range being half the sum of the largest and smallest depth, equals 0.8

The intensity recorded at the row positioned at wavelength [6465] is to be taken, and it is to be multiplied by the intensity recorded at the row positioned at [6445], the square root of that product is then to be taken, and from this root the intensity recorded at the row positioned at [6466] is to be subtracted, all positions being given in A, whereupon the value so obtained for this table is 1.1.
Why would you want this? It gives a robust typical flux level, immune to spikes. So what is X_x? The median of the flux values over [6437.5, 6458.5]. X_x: 14.1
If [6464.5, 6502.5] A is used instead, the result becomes 12.9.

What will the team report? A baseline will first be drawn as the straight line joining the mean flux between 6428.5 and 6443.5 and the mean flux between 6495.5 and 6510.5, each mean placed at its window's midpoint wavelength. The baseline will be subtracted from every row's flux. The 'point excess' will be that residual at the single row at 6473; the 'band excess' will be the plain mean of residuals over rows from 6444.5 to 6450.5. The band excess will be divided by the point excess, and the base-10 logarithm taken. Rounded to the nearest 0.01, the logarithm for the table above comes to -1.11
